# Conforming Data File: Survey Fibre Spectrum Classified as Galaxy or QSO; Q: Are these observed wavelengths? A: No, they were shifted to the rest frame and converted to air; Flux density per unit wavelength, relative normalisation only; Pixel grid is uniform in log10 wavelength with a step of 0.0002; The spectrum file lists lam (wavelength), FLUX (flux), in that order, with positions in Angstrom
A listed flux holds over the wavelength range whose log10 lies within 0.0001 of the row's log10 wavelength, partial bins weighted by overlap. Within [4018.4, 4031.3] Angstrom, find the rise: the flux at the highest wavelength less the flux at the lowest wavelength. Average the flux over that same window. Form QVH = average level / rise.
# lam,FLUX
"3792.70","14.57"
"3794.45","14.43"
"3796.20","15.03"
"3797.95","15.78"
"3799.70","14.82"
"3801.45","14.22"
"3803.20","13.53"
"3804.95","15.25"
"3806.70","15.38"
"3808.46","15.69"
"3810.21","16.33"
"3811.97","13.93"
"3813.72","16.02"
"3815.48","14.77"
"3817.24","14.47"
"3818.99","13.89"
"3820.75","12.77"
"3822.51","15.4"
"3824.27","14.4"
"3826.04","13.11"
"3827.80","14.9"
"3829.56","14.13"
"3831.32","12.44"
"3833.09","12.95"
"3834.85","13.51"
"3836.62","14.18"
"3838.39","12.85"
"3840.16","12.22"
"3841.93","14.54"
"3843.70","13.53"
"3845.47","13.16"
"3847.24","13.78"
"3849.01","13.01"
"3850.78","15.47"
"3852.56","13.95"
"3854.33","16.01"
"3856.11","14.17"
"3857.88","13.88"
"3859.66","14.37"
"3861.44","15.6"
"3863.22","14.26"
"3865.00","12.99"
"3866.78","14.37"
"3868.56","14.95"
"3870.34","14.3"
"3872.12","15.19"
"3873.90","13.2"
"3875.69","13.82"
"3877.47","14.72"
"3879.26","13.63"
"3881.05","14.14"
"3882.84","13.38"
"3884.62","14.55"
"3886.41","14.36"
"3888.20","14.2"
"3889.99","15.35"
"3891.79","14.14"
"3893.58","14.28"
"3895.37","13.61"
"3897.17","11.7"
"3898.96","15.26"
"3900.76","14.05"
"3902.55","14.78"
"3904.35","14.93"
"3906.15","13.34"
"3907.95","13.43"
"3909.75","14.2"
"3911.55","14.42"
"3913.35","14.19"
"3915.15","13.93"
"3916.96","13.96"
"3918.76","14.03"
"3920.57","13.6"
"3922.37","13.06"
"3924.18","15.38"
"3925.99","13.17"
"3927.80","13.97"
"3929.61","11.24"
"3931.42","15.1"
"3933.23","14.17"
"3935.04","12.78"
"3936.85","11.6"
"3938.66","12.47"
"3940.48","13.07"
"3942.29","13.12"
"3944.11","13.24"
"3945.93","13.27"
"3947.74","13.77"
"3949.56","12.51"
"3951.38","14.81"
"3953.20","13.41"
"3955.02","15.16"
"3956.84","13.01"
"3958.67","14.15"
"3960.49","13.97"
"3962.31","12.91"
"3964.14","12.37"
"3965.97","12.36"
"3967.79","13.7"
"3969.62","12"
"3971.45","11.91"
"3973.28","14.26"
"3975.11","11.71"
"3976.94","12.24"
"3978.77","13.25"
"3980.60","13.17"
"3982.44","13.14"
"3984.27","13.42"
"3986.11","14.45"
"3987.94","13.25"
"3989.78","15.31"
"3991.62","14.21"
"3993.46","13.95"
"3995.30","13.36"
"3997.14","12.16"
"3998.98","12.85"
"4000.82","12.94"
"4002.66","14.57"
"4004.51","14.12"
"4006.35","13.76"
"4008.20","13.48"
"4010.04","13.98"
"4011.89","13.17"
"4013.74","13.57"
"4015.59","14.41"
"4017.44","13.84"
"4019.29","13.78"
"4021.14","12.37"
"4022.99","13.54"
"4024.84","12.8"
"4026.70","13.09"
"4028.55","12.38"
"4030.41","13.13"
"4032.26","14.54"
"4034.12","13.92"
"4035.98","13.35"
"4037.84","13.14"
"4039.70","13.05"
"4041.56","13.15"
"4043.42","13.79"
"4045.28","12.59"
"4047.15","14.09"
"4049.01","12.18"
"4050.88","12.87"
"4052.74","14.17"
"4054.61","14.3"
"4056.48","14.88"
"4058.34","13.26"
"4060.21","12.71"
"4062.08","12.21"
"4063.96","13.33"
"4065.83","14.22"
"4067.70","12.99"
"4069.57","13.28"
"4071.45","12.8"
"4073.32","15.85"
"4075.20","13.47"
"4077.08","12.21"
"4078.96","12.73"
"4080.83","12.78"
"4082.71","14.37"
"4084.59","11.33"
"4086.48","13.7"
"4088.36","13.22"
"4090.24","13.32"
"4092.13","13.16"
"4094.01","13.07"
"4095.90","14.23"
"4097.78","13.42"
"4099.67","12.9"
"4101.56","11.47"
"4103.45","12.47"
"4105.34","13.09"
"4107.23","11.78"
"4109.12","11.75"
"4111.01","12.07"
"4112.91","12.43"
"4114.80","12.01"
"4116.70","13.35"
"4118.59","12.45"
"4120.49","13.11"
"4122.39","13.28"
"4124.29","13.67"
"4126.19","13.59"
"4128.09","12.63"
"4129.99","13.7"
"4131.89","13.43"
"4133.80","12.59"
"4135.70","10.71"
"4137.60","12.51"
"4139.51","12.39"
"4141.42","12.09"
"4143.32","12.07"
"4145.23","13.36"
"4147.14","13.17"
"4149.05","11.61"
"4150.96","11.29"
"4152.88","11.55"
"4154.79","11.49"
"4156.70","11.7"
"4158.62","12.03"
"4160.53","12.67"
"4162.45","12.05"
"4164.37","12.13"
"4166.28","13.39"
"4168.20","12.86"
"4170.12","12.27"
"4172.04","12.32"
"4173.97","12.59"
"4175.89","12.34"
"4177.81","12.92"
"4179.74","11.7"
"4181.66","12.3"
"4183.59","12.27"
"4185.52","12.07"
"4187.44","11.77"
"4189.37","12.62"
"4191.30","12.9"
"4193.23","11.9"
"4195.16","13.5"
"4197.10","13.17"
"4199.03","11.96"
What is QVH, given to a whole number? -20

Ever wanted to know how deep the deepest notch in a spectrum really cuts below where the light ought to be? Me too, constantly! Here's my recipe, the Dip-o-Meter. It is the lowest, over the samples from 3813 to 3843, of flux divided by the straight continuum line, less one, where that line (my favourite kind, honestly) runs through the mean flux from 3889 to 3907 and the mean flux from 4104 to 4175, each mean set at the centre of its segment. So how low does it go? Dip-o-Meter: -0.16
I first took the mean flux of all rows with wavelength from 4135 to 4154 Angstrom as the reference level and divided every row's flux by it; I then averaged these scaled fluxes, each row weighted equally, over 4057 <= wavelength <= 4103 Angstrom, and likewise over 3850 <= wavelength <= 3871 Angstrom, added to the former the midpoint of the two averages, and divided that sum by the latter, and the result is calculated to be 1.86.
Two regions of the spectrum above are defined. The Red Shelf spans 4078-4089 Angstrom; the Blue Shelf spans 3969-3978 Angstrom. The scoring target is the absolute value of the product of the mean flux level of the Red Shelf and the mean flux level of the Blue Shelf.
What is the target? 162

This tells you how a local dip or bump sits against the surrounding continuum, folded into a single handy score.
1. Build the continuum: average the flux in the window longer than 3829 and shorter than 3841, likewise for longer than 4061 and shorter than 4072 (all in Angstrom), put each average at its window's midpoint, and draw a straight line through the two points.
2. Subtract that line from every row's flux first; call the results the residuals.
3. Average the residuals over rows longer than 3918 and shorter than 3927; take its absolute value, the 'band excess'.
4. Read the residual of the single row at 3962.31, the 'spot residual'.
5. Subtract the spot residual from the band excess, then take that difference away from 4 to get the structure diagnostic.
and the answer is 3.07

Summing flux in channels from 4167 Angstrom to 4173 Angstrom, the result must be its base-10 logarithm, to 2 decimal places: 1.57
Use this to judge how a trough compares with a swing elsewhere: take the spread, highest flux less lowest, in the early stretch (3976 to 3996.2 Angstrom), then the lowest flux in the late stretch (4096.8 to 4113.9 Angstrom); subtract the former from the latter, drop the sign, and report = 8.40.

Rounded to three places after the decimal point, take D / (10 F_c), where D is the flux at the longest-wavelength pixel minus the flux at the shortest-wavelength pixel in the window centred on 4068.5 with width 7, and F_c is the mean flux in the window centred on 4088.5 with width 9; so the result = -0.011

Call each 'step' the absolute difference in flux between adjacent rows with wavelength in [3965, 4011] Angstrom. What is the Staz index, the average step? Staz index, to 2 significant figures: 0.89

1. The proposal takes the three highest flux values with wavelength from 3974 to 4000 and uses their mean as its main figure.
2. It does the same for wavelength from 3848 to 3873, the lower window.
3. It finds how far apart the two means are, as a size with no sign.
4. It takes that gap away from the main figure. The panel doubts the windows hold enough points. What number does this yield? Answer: 13.6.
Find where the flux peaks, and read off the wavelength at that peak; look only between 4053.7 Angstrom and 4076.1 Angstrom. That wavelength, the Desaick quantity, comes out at 4073.32 Angstrom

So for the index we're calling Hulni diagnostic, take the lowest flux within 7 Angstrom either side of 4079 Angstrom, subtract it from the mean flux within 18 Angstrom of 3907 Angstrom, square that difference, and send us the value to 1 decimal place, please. 7.6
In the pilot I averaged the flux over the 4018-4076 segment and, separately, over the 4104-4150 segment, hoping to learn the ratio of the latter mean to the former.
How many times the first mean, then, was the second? 0.94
